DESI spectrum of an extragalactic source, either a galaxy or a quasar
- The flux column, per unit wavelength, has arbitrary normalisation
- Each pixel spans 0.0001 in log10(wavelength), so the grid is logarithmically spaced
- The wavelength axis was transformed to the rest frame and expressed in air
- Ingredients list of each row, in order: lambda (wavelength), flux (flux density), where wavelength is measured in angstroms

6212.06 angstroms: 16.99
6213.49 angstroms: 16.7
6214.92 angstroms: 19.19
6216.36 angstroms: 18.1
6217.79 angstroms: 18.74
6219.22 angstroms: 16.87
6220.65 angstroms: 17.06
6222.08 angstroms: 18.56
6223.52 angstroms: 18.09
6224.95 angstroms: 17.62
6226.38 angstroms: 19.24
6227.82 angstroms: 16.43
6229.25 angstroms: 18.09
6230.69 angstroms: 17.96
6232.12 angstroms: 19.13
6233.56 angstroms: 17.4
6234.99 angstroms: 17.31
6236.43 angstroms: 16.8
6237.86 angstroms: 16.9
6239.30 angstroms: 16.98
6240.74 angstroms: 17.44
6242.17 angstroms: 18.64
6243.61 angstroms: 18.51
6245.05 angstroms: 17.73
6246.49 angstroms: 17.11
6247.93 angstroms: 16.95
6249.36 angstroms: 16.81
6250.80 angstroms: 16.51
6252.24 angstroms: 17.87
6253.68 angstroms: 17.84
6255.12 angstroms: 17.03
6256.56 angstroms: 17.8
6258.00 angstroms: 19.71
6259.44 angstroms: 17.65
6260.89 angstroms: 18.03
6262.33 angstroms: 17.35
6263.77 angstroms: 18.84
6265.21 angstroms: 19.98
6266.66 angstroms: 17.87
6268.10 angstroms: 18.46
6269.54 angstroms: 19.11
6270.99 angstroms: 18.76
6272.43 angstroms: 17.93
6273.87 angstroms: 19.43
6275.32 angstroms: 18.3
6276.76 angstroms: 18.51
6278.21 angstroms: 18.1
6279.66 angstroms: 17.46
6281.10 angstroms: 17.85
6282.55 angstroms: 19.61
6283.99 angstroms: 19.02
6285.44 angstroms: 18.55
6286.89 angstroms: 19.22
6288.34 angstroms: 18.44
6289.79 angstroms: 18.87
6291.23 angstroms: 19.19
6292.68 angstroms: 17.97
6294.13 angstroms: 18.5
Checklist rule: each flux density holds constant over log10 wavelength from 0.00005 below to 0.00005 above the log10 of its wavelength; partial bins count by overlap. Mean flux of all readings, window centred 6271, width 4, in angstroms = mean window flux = 18.6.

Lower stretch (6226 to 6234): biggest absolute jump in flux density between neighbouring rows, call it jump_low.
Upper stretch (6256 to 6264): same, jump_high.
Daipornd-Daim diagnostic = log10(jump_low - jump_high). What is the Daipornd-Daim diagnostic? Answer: -0.12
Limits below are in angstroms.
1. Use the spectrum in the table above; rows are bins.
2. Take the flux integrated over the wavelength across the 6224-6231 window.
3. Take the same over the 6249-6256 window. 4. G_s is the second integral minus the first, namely -4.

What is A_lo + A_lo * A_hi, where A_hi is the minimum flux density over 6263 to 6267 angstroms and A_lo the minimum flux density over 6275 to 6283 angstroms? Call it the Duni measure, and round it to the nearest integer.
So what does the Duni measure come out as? 329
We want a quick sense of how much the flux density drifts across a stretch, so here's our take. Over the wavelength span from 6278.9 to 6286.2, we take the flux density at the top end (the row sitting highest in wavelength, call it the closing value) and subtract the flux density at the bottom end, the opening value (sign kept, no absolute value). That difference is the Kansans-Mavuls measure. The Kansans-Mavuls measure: 1.1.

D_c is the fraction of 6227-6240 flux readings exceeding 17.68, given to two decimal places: 0.33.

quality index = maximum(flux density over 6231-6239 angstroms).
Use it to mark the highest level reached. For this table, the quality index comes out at 19.13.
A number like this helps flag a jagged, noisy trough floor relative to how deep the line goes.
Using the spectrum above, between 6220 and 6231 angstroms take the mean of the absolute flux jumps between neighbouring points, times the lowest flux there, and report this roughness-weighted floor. 20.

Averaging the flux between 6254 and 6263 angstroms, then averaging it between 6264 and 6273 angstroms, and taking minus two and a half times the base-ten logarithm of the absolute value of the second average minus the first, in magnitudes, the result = 0.3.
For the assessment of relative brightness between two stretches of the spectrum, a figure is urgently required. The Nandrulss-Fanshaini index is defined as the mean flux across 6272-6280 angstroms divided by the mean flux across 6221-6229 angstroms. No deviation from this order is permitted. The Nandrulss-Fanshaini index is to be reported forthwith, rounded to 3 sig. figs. 1.02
